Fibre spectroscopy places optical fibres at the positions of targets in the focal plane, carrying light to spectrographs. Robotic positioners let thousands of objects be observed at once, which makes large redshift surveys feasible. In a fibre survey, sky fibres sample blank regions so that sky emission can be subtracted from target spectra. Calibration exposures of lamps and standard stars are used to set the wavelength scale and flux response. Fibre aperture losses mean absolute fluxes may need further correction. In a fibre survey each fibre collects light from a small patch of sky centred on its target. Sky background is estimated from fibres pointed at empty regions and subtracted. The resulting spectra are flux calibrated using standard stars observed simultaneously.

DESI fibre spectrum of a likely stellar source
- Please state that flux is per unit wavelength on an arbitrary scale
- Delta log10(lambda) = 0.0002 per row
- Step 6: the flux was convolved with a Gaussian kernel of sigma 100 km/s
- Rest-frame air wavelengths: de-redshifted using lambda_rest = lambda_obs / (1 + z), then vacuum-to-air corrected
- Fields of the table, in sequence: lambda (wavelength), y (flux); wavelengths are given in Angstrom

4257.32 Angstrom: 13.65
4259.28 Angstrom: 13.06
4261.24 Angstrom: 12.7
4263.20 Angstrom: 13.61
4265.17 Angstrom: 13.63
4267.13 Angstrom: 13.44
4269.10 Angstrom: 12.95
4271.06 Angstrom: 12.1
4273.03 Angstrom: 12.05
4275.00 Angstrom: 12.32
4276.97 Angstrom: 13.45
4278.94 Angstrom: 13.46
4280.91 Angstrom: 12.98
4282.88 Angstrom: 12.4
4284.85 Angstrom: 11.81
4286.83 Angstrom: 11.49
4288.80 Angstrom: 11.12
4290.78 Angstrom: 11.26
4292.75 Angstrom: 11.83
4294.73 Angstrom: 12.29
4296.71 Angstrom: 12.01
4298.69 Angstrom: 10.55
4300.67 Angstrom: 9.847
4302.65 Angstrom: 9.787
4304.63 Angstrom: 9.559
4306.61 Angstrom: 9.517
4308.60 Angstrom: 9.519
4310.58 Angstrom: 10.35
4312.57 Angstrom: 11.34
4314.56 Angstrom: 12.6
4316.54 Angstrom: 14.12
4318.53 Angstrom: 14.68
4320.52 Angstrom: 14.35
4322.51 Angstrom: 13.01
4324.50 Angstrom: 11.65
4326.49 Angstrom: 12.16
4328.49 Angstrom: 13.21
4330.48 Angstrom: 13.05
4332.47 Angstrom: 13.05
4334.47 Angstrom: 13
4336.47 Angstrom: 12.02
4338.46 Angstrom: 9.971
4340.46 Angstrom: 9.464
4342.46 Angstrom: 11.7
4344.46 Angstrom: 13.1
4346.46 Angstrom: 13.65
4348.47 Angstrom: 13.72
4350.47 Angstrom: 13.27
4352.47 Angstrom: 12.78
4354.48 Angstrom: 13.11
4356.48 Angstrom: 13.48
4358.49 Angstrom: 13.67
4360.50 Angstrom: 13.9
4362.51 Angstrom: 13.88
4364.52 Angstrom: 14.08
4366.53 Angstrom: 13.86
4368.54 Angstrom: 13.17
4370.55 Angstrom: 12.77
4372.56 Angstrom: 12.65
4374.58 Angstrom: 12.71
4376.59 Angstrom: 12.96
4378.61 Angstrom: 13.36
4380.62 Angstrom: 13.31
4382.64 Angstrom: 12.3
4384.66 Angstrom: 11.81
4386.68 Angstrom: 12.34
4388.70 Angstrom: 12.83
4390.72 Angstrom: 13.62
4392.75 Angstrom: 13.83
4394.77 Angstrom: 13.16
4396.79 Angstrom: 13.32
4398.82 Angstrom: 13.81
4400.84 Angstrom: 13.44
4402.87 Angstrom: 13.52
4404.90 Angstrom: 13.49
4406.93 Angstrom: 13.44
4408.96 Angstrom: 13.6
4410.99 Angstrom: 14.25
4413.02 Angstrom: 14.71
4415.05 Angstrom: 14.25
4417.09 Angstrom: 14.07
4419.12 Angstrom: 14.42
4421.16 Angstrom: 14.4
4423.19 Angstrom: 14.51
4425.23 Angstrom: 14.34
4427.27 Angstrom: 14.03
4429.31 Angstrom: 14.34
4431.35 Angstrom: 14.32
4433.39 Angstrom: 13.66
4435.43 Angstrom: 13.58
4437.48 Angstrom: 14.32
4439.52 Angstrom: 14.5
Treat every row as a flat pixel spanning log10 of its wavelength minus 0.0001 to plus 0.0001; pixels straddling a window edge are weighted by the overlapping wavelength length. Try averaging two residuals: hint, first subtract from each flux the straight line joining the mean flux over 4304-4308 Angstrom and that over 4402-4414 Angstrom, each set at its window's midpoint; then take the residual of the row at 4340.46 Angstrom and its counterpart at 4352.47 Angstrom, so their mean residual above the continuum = -0.1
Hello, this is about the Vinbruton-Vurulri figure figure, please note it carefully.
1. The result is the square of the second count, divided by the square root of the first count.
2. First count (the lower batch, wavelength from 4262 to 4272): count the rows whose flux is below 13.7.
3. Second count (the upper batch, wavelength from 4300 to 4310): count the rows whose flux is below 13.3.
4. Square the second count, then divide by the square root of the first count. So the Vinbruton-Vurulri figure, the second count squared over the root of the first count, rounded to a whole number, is 11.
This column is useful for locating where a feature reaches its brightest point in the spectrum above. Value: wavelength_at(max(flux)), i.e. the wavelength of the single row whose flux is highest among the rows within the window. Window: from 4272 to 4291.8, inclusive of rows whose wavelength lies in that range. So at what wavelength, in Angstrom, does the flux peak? 4278.94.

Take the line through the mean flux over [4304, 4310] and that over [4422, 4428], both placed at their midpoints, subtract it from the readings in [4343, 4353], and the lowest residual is 1.4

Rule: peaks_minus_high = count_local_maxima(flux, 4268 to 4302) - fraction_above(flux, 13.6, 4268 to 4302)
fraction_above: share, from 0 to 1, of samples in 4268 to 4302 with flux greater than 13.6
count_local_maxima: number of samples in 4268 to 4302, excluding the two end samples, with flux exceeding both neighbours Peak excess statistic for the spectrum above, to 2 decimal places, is 2.00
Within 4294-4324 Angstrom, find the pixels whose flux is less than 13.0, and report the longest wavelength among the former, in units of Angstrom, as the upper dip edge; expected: 4314.56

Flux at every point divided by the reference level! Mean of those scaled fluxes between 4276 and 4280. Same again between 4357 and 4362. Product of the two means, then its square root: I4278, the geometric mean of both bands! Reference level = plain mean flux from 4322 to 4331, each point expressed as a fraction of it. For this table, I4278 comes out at 1.08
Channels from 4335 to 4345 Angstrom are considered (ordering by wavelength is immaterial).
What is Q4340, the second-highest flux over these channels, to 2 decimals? 12.02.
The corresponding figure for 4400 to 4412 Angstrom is 13.60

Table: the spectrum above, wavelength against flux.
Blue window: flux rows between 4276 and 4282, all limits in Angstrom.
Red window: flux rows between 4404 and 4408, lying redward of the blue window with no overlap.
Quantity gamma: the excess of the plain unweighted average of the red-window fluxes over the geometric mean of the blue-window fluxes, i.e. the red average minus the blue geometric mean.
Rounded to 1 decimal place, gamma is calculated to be 0.2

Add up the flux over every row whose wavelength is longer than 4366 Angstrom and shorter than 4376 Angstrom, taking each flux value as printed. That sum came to 65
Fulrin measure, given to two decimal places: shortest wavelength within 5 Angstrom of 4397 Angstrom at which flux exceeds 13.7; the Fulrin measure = 4392.75 Angstrom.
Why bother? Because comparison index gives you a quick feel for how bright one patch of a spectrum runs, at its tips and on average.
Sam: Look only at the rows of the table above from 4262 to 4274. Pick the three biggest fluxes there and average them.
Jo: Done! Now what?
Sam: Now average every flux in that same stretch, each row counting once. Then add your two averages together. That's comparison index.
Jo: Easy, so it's 26.5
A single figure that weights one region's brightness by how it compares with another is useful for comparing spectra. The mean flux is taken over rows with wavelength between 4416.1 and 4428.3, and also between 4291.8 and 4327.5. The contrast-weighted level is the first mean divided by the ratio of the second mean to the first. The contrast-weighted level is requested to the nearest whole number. 18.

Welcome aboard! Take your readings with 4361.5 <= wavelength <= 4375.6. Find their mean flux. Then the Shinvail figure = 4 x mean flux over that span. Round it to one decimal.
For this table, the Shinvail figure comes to 53.2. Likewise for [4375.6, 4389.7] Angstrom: 50.8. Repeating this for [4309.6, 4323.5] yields 51.7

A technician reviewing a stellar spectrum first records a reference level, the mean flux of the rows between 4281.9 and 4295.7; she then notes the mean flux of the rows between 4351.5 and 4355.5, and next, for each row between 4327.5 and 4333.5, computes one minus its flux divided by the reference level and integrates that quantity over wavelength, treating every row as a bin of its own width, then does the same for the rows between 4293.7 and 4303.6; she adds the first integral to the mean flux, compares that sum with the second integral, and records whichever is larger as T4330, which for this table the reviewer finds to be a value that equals 12.3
